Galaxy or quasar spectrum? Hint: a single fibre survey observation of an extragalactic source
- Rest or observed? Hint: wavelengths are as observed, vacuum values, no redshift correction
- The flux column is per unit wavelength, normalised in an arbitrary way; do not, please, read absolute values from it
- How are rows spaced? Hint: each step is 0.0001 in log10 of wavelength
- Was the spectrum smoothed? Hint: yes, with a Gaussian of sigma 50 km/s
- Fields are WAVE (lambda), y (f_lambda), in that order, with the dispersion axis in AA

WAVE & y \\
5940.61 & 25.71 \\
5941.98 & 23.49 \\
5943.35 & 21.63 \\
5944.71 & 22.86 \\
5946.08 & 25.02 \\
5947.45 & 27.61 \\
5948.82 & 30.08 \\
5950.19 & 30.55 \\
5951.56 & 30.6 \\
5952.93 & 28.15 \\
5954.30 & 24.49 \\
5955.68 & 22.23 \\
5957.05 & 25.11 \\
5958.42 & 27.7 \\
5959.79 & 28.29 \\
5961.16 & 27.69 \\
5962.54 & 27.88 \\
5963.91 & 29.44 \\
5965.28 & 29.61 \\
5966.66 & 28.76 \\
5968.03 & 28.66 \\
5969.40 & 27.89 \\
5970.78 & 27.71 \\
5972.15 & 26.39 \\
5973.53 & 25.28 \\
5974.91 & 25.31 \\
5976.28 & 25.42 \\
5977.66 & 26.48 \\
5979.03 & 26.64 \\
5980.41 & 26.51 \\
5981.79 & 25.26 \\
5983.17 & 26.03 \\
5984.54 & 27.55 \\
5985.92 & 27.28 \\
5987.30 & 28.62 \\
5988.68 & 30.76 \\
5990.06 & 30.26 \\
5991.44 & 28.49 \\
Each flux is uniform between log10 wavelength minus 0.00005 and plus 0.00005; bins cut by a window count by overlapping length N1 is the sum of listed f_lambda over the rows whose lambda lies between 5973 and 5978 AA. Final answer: 102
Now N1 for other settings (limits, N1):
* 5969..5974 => 107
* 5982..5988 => 109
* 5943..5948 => 97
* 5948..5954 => 119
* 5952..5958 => 100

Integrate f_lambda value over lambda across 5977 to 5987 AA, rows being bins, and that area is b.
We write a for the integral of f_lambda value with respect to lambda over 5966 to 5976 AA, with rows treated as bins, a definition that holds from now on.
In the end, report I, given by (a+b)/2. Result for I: 269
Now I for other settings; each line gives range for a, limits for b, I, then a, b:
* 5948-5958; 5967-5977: 270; 273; 267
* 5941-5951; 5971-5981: 260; 260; 261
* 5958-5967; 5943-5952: 250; 256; 243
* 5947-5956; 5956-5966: 264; 251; 278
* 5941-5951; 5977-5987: 263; 260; 266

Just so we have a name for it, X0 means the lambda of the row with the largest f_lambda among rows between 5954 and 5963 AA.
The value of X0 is 5959.79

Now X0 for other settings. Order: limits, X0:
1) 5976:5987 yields 5984.54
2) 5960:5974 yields 5965.28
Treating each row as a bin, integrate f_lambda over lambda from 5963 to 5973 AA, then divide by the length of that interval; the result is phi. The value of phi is 28.3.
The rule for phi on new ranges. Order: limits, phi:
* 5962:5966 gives 29.0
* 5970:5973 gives 26.9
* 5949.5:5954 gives 29.3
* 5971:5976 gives 25.8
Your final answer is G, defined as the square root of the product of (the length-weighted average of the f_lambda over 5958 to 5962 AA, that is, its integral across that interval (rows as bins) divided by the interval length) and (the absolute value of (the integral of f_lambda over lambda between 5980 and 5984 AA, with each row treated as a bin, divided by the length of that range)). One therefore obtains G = 26.9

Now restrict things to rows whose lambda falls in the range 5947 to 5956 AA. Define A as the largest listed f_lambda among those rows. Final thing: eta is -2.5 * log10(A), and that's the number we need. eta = -3.71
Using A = 30.6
